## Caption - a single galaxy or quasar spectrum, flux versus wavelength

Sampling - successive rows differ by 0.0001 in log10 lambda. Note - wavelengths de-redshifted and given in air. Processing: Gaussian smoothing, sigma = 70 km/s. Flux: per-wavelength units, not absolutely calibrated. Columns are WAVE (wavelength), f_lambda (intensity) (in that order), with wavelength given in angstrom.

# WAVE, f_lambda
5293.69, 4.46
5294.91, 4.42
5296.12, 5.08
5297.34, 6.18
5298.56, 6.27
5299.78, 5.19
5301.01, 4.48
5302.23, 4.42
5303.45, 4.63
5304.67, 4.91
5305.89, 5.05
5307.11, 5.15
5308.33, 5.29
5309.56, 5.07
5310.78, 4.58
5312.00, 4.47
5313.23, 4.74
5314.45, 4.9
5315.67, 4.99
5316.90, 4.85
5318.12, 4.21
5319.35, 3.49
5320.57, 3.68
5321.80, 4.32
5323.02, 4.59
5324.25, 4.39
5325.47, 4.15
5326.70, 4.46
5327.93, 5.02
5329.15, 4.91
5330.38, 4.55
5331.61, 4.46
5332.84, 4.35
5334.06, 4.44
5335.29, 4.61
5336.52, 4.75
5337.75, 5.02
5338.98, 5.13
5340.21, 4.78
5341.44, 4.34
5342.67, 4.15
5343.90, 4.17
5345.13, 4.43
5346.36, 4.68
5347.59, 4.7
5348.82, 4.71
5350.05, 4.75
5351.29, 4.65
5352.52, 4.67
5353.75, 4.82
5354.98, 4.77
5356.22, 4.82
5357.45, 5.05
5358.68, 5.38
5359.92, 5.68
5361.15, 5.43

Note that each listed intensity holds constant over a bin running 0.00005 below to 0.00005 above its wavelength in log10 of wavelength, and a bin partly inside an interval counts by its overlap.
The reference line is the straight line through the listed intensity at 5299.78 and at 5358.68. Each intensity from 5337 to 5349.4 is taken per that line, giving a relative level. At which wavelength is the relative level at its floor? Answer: 5342.67 angstrom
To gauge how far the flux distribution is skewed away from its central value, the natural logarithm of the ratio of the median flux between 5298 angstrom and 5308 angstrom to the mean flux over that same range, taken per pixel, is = -0.007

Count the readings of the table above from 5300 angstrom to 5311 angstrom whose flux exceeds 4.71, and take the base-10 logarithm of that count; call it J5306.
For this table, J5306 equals 0.70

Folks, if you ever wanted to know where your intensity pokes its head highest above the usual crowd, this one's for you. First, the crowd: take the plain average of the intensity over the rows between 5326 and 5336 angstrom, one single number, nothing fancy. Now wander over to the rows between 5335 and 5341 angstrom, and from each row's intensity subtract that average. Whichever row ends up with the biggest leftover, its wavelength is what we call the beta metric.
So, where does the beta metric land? 5338.98 angstrom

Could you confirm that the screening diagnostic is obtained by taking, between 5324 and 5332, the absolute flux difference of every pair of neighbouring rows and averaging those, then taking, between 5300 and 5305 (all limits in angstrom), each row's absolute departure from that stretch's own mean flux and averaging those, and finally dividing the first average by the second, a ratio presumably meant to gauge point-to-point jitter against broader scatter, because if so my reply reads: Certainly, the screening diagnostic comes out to 1.7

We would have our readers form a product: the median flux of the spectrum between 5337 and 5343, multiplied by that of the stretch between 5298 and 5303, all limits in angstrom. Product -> 23.1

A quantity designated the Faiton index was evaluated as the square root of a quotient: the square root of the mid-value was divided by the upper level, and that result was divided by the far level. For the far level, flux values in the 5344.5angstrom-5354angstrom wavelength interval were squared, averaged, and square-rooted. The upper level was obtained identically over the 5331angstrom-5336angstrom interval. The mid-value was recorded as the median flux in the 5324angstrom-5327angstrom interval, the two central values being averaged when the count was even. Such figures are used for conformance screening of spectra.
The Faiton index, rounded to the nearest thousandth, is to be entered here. 0.317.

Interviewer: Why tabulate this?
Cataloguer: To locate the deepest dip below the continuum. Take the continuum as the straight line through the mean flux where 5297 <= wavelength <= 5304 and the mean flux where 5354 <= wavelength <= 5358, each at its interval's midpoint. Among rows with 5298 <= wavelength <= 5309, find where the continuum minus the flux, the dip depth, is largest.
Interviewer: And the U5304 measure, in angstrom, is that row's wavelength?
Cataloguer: 5302.23 angstrom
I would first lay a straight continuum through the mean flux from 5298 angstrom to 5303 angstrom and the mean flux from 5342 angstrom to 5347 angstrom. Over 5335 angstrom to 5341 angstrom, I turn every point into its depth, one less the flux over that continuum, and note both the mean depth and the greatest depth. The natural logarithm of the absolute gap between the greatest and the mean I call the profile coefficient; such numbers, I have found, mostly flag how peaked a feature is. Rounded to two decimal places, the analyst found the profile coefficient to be -2.73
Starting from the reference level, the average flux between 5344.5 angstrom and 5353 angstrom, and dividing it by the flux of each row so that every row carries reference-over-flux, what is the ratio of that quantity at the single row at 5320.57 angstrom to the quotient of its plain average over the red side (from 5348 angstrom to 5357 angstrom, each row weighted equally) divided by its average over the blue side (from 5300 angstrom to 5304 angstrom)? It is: 1.3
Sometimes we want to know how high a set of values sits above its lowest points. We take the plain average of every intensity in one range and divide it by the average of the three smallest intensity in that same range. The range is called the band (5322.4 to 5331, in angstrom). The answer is 1.06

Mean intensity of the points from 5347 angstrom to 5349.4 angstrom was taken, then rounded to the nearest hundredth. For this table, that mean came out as 4.71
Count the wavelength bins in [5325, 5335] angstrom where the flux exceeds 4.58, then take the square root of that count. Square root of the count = 1.4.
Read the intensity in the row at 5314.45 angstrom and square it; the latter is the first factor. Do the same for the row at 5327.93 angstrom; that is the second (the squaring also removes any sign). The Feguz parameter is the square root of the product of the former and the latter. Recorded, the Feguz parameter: 24.6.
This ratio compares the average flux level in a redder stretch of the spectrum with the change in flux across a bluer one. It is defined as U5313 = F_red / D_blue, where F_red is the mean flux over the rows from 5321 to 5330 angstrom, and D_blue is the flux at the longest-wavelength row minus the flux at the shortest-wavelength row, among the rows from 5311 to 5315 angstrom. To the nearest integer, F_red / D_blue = 11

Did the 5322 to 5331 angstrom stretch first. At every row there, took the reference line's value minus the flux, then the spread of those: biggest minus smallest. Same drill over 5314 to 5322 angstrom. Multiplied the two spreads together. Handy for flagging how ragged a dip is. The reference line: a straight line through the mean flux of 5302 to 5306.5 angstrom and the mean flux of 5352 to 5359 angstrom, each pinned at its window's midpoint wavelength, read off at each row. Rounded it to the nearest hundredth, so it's 1.30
